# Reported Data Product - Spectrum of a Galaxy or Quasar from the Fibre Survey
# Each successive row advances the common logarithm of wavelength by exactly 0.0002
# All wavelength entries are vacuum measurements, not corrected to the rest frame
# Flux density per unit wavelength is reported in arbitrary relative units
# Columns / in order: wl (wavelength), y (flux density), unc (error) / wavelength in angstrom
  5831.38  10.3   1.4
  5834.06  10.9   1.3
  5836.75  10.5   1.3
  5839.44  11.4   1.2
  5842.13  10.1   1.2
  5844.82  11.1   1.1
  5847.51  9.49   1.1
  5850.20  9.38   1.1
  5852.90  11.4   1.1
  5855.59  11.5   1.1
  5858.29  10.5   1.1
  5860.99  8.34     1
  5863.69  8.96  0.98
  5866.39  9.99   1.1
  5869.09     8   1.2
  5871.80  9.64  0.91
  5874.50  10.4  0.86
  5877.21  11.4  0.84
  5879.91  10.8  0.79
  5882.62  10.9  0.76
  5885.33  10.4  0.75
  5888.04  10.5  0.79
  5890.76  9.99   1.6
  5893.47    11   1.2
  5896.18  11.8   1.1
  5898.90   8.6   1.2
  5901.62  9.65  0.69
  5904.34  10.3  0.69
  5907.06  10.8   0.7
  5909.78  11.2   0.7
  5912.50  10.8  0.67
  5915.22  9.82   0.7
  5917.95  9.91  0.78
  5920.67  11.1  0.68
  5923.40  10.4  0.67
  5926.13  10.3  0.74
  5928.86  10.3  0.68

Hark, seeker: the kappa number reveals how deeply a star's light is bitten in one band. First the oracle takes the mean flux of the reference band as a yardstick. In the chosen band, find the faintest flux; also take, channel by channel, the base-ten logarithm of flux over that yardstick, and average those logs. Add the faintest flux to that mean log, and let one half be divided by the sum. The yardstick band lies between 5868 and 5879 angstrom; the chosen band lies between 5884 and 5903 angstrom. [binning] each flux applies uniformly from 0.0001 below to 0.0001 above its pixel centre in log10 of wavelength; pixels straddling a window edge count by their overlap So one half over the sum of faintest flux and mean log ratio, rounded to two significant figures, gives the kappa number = 0.058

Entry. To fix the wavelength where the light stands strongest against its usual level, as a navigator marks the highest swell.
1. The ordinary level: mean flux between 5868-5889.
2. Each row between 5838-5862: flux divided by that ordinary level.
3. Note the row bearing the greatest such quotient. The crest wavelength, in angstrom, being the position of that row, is 5855.59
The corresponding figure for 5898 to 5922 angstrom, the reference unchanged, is 5909.78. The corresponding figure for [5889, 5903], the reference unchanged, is 5896.18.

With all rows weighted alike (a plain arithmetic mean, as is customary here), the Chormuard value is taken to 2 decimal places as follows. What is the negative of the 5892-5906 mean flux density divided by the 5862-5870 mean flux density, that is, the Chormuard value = -1.14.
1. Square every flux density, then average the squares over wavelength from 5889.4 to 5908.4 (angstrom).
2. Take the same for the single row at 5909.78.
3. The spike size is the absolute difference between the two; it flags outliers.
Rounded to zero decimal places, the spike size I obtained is 18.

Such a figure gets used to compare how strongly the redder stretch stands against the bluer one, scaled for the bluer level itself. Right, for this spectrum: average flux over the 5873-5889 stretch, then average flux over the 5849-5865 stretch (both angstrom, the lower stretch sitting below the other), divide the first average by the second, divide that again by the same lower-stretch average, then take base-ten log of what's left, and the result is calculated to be -0.97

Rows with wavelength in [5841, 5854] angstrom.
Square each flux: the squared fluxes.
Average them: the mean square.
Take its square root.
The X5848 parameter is 10.3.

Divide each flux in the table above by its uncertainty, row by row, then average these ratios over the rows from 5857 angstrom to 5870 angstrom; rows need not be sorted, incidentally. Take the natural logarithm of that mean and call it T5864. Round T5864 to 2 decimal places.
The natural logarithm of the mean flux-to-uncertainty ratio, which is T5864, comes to 2.15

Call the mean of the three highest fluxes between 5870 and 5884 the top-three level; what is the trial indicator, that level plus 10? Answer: 21.0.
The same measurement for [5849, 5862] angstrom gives 21.1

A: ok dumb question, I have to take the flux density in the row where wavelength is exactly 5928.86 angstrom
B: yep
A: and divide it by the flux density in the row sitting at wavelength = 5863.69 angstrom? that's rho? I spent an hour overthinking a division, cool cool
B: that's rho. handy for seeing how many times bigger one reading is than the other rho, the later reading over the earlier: 1.15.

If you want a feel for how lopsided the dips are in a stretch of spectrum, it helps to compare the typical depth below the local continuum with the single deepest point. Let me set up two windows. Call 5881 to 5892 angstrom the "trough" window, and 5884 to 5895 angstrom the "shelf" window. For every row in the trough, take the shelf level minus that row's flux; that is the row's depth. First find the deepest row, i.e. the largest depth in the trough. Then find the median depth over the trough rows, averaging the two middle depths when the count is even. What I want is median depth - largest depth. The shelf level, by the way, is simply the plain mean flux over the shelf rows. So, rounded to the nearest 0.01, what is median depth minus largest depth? -0.46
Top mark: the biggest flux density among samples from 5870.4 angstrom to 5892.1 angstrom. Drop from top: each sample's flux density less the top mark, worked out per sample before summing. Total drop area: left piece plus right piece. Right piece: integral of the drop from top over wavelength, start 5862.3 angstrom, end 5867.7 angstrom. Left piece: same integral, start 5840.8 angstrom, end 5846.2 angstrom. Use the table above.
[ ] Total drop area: -15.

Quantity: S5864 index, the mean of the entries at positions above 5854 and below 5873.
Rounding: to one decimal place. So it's 9.6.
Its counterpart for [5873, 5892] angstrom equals 10.6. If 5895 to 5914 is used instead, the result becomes 10.4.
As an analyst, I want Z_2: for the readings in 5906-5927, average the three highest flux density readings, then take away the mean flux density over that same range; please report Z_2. 0.49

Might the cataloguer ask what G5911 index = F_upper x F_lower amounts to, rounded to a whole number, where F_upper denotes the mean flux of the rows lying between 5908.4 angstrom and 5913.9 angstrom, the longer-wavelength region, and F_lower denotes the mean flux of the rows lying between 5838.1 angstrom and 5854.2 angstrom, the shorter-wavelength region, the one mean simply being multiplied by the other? 115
